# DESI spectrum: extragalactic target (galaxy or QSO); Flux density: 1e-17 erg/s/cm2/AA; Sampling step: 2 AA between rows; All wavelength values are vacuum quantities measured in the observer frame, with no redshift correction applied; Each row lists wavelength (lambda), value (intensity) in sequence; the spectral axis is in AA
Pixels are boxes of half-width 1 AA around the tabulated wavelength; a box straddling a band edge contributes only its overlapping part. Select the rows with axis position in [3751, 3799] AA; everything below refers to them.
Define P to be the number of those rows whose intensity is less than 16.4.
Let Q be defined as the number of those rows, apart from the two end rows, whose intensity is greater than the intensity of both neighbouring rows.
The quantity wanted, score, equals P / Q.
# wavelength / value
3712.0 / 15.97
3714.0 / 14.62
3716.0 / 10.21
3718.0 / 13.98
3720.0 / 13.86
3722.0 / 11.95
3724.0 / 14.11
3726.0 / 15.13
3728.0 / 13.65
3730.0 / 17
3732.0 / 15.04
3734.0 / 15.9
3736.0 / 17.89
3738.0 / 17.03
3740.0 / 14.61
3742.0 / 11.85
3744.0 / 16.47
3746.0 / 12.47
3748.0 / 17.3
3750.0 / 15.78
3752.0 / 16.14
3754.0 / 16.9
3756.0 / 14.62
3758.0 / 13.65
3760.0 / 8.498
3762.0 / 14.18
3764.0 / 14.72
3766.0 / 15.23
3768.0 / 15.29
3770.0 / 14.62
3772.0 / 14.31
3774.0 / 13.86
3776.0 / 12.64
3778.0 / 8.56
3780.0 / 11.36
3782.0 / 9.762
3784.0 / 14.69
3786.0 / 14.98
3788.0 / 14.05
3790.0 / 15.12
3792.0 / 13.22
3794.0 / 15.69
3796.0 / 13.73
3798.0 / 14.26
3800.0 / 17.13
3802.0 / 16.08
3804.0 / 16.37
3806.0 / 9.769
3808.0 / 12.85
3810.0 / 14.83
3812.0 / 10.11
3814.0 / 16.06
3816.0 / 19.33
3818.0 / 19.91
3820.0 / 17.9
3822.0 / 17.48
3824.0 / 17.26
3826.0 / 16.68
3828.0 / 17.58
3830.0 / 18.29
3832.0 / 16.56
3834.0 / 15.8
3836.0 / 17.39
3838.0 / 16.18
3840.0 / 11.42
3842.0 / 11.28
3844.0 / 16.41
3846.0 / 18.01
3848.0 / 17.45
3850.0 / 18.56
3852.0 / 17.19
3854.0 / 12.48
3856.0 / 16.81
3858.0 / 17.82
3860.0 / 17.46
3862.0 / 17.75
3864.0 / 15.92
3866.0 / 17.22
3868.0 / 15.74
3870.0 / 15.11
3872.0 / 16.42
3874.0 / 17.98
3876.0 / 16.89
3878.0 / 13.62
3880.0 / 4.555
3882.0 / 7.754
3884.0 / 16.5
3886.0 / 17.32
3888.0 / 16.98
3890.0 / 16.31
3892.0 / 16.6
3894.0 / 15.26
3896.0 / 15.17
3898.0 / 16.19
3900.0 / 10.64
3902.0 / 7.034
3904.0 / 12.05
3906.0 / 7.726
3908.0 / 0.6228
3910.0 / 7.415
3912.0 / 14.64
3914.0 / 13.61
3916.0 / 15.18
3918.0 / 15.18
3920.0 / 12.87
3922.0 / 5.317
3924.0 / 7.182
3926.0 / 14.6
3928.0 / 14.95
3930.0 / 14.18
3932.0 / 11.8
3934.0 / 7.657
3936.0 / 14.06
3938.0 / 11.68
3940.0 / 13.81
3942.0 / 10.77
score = 3.83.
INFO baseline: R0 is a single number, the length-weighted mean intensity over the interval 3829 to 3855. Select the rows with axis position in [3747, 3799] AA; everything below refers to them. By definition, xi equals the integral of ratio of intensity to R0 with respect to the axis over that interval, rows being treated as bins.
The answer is 46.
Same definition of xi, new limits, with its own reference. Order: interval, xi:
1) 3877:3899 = 20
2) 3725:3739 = 14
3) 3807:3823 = 16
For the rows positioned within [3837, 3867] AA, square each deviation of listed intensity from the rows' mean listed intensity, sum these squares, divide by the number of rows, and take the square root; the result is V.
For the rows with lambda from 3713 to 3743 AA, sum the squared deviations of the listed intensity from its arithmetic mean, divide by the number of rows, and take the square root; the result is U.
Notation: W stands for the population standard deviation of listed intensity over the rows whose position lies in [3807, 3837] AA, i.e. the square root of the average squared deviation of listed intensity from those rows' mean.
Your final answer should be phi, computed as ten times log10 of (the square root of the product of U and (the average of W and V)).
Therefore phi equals 3.4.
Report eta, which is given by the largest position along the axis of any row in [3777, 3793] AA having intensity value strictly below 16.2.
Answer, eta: 3792.0 AA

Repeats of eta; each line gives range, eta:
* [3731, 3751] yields 3750.0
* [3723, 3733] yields 3732.0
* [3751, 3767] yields 3766.0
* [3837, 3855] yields 3854.0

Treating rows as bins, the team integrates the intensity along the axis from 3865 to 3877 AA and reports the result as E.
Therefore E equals 199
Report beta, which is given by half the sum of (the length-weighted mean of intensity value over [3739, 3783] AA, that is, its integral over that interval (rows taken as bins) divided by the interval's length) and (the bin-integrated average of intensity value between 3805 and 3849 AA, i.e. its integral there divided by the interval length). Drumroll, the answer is 14.8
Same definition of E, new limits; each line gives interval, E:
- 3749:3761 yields 171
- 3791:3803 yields 180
